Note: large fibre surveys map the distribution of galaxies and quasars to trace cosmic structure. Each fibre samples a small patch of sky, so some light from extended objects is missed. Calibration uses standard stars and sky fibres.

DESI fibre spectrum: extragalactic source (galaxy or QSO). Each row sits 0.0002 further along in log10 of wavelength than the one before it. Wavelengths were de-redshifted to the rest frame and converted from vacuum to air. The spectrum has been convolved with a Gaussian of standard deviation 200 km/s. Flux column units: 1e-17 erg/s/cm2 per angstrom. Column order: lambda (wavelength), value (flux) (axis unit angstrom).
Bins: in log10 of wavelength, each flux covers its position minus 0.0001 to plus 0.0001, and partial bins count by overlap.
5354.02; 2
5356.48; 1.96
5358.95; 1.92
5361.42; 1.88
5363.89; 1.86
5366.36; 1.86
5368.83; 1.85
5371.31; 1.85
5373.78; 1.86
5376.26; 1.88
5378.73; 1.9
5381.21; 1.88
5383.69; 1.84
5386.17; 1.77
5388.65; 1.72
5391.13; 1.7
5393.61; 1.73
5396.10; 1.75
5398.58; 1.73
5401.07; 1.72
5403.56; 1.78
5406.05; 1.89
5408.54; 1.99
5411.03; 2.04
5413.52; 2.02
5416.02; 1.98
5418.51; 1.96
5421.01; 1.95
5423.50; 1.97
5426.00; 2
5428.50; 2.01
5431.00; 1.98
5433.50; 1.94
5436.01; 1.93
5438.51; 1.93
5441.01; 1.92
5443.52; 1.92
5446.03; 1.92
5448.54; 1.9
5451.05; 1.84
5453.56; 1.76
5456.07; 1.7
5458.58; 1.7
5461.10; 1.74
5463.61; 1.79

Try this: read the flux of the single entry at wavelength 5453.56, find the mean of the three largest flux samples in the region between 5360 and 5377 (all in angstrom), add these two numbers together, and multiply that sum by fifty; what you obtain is 182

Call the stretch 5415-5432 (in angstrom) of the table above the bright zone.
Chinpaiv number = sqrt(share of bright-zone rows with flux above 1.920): 1.0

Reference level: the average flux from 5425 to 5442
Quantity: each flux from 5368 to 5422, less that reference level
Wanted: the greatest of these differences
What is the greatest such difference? 0.08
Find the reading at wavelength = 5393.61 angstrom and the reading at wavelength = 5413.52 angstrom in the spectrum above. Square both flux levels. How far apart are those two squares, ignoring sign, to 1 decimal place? 1.1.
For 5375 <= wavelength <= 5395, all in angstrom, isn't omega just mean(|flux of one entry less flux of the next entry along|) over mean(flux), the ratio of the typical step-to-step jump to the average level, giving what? 0.020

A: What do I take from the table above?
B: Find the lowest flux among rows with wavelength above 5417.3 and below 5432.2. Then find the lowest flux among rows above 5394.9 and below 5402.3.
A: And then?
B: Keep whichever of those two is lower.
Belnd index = 1.72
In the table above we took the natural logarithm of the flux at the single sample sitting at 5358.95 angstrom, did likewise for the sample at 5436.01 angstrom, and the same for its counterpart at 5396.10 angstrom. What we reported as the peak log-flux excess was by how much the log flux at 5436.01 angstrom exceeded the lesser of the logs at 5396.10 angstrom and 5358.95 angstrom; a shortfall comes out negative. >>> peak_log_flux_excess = 0.10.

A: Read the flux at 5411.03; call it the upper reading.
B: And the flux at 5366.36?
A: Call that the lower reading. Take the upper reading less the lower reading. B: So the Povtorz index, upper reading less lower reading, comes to 0.18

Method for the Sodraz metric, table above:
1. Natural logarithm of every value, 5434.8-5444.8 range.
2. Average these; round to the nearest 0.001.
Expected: 0.655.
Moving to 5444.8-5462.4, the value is 0.583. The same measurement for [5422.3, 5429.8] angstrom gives 0.690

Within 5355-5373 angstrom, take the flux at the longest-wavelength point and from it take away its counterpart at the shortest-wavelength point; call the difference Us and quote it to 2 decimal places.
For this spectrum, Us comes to -0.11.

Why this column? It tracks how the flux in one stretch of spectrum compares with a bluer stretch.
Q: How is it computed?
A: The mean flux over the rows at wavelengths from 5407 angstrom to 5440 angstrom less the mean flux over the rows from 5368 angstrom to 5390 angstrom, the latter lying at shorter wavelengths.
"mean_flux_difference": 0.14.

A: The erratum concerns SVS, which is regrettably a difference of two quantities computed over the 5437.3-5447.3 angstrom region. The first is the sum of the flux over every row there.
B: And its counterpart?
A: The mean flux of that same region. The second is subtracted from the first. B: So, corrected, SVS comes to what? 5.77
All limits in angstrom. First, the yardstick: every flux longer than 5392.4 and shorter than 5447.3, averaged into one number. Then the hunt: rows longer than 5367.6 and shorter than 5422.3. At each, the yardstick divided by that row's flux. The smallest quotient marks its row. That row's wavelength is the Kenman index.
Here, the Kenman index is 5411.03 angstrom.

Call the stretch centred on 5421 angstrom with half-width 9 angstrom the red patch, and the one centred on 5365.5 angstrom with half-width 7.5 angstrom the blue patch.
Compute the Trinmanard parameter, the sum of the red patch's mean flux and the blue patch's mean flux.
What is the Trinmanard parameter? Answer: 3.85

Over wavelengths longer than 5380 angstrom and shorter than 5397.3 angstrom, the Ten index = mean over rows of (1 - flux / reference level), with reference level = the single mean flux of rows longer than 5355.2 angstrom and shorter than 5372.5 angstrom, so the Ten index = 0.06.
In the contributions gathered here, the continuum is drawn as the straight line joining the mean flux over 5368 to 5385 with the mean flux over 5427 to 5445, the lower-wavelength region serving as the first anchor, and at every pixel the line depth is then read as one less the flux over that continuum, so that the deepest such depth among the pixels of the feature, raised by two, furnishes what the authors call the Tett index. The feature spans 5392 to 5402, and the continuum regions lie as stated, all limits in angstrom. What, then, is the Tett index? 2.09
